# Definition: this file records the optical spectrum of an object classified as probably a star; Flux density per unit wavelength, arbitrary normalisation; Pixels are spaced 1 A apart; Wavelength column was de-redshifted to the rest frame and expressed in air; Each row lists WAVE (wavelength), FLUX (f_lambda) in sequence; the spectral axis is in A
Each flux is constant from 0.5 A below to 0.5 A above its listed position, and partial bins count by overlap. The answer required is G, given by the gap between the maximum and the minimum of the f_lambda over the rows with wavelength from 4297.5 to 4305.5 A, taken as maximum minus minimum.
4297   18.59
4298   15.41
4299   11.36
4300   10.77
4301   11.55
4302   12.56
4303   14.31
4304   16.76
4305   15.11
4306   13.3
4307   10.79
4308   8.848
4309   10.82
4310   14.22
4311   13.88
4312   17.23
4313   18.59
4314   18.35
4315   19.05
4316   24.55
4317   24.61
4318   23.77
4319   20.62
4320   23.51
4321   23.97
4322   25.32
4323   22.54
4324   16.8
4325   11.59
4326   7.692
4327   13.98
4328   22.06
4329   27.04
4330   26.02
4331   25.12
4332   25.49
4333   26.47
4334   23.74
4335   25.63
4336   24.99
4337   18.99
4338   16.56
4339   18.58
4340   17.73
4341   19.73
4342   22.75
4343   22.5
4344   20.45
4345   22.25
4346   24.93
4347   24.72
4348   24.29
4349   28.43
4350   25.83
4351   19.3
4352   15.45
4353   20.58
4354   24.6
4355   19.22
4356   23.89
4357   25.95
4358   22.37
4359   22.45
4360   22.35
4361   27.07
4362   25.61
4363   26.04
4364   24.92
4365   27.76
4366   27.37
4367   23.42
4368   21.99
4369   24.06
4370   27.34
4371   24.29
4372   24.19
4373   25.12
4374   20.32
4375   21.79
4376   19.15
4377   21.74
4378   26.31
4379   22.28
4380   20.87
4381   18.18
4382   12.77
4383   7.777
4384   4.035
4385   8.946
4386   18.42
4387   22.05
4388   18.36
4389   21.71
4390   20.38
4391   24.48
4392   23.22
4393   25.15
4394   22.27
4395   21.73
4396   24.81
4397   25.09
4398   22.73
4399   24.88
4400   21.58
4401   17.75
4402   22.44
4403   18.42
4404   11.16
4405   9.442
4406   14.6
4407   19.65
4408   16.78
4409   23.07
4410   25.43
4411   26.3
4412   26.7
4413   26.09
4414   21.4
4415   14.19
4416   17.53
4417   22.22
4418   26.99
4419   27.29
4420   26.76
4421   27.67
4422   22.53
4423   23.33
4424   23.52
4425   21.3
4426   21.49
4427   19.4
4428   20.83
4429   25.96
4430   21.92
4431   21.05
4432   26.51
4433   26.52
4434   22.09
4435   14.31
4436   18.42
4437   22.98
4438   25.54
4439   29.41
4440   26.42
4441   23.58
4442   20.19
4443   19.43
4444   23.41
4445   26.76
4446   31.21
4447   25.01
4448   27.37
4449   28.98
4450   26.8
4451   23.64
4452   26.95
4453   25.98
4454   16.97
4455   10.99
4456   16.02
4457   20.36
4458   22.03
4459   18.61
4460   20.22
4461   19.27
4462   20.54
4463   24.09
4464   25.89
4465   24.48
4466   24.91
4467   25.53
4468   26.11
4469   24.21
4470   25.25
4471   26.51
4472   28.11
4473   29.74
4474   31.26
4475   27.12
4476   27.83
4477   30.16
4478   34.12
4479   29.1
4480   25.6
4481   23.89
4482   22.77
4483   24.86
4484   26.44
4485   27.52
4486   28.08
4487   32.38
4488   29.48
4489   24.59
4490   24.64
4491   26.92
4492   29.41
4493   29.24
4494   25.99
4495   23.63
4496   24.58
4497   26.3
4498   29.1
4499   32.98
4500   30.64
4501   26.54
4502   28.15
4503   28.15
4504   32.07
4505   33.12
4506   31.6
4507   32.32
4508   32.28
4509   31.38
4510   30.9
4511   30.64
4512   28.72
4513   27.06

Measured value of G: 6.0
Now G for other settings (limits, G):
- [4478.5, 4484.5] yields 6.3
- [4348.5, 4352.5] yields 13.0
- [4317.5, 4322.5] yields 4.7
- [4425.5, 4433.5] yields 7.1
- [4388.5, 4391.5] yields 4.1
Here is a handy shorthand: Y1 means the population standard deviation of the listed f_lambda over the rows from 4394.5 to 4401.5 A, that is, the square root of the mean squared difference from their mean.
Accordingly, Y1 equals 2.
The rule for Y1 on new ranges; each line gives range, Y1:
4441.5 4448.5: 4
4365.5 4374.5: 2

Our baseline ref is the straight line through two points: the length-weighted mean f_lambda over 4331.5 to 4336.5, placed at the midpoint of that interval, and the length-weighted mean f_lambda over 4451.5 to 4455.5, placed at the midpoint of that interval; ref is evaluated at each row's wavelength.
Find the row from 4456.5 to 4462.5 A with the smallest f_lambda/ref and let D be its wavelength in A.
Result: 4459 A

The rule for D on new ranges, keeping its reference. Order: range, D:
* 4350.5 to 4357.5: 4352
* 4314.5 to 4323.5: 4315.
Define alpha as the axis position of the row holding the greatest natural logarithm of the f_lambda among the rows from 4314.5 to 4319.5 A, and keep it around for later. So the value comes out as 4317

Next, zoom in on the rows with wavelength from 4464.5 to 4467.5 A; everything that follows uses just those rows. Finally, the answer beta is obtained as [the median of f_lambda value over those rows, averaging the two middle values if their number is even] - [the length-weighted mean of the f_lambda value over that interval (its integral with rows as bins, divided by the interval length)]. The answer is -0.06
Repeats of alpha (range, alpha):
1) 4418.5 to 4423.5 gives 4421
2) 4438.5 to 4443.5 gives 4439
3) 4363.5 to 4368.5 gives 4365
